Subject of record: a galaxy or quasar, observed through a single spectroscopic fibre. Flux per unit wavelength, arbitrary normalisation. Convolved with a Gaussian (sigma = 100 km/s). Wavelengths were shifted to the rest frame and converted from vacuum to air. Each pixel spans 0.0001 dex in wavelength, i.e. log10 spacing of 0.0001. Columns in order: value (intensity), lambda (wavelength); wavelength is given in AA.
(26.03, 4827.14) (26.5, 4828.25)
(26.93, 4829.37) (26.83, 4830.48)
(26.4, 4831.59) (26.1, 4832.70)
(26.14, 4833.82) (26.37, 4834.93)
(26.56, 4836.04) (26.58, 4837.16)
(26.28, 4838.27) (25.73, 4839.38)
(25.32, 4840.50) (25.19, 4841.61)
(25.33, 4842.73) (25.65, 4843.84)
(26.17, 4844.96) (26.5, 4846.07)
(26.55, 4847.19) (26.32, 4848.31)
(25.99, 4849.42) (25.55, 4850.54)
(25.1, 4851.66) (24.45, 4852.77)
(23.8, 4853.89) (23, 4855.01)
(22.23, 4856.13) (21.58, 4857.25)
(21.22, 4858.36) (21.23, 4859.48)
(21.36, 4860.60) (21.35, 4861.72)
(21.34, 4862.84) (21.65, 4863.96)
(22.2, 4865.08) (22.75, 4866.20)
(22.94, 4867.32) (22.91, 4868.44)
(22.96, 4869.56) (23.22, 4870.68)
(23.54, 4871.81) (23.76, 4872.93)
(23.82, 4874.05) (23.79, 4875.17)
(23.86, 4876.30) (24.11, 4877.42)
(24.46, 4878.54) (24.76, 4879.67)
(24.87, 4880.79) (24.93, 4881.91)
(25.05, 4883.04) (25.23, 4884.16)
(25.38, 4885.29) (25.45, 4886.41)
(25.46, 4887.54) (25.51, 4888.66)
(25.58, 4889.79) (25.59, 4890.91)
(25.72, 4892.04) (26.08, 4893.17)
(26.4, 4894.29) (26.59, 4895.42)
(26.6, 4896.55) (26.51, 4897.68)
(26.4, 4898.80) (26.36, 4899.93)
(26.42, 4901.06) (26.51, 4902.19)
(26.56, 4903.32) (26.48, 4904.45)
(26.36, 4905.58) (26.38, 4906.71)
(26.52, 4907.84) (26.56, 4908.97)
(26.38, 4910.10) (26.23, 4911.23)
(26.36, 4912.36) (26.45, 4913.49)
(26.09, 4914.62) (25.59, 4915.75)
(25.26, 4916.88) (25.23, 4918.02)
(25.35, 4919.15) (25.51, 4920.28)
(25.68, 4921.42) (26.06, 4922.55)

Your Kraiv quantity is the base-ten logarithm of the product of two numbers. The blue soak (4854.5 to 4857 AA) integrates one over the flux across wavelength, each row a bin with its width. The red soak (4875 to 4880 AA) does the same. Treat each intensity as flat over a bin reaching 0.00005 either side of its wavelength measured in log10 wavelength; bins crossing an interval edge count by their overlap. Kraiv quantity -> -1.6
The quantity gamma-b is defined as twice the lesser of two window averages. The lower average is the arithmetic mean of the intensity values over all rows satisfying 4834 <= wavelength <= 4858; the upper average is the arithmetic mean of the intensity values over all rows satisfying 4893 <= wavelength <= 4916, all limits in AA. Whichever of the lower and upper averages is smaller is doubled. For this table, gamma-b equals 50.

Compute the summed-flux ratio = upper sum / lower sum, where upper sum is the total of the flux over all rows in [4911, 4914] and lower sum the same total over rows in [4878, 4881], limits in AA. 1.07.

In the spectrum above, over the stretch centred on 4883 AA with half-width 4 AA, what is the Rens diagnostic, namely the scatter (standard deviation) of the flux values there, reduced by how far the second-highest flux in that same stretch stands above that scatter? -24.9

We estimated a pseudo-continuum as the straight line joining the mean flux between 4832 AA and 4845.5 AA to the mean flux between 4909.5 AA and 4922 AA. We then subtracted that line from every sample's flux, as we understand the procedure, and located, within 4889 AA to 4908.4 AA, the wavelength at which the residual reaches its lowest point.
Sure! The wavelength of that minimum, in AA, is 4889.79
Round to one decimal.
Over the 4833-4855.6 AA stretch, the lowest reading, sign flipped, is -23.0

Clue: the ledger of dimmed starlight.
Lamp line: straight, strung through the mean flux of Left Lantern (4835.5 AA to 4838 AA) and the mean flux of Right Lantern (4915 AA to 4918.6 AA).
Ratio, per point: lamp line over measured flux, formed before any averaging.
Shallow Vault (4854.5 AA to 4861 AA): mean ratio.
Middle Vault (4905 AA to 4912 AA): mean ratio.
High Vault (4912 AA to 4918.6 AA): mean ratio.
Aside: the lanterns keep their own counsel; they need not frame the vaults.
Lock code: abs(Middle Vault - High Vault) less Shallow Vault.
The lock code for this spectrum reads -1.19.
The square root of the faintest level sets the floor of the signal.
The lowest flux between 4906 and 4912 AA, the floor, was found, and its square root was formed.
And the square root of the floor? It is 5.12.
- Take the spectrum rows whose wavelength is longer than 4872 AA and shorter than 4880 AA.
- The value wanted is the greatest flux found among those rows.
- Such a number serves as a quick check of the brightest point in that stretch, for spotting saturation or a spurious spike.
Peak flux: 24.76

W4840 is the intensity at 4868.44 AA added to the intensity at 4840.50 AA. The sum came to 48.2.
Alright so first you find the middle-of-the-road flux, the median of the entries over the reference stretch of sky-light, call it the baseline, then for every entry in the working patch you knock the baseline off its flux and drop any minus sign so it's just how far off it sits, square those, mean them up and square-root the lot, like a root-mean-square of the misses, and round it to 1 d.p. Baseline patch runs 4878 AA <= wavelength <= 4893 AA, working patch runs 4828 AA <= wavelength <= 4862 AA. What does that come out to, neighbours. 1.9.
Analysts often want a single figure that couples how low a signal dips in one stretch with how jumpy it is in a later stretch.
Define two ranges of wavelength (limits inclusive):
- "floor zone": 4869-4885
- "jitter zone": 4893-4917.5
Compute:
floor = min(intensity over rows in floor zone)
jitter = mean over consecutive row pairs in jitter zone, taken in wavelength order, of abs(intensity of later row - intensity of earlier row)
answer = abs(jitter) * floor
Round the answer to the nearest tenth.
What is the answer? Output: 3.4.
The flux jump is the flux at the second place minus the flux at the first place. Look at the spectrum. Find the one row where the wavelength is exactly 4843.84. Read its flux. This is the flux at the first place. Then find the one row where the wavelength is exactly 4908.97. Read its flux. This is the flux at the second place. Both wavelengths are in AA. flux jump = 0.91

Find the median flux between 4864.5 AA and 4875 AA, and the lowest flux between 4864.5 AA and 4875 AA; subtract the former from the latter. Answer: -0.76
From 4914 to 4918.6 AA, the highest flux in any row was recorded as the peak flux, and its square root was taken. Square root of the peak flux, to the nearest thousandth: 5.108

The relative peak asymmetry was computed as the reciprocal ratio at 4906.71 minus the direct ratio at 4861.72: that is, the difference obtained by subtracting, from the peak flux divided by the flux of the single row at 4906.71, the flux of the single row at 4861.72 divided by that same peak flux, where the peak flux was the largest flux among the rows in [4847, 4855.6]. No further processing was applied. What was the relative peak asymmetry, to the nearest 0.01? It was 0.20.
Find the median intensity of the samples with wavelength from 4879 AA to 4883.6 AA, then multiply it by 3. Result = 75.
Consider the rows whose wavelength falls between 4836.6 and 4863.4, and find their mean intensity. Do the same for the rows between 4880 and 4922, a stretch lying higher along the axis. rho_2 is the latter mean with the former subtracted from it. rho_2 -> 1.6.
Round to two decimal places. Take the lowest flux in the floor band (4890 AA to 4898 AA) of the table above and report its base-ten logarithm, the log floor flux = 1.41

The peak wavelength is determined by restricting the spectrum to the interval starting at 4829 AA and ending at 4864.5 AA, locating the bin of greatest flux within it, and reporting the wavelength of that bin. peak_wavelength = 4829.37 AA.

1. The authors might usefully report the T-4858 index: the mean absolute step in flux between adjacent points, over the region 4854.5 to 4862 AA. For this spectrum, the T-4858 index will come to 0.32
